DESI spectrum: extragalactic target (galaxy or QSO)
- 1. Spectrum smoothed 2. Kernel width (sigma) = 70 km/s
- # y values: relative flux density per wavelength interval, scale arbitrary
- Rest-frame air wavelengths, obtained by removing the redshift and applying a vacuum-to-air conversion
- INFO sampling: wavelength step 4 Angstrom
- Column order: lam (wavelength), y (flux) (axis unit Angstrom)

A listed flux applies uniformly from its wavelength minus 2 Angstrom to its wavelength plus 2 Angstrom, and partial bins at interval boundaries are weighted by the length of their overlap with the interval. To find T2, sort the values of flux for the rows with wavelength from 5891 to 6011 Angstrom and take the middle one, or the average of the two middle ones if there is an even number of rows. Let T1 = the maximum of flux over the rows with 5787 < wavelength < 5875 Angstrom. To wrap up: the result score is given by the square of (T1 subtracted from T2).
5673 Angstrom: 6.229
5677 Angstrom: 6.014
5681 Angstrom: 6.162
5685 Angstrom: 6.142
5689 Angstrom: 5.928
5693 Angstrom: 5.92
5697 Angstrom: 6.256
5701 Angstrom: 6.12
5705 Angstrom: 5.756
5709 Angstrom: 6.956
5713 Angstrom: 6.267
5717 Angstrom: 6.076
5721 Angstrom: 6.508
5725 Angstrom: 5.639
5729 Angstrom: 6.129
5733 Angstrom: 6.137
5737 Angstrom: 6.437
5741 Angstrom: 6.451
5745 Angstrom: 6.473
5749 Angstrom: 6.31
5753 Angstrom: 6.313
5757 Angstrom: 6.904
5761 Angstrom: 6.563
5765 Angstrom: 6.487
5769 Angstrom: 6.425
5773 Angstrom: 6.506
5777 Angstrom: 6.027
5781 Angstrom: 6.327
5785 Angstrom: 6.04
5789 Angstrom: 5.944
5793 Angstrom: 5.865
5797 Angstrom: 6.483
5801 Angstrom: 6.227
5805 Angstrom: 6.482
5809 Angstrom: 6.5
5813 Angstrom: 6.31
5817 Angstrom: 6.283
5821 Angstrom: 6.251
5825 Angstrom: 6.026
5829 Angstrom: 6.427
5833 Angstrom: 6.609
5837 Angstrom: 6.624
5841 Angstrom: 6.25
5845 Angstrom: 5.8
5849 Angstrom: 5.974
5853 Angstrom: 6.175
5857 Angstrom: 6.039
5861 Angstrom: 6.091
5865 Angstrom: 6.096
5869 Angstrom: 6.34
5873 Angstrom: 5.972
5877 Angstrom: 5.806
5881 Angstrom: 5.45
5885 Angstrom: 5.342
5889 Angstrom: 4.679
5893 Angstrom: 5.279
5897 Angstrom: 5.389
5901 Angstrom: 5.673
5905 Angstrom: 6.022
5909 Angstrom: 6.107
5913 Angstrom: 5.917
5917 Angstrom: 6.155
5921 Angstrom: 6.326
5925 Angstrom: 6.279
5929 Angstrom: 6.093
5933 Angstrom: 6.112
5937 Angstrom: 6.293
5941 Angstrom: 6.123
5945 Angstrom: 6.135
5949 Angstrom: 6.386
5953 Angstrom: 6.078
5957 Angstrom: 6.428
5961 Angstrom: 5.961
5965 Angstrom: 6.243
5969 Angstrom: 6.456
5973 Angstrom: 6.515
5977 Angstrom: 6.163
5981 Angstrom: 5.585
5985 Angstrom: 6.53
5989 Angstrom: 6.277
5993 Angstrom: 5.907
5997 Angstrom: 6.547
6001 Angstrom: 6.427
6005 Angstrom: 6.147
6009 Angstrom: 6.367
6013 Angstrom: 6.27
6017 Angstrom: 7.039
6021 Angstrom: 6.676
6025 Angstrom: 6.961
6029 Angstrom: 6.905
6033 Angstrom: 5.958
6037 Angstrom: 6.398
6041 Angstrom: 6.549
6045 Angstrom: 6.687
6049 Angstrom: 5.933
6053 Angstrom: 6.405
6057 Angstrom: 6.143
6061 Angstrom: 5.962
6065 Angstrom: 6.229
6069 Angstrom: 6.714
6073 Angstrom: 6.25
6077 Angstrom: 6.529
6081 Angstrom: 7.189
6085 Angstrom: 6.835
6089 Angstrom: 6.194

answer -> 0.2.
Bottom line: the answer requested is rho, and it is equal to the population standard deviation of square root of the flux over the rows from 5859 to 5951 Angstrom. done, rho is 0.088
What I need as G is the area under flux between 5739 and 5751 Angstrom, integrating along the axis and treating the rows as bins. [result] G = 76.9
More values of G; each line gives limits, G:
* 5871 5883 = 68.9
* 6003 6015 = 75.1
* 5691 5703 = 73.2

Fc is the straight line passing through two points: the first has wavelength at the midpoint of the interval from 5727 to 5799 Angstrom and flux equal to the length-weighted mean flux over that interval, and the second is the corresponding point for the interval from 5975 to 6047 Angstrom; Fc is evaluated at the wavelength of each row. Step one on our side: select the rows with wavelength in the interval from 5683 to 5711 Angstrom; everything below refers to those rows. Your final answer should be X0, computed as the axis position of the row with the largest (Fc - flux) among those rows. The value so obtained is 5705 Angstrom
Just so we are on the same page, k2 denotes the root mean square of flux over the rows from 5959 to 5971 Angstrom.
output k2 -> 6.22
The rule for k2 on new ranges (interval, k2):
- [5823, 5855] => 6.24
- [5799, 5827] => 6.30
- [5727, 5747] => 6.33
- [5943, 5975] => 6.28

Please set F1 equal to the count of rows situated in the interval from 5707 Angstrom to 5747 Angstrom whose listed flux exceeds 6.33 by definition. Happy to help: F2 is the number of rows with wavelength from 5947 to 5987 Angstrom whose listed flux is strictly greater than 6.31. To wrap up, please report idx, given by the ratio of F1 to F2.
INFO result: 1.00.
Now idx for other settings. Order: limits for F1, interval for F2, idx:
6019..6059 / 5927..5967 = 3.50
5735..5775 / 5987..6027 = 1.33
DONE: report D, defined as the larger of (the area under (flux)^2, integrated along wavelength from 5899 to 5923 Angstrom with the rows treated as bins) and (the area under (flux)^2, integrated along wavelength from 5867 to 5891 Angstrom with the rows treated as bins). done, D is 875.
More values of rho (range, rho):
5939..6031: 0.067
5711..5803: 0.054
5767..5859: 0.048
